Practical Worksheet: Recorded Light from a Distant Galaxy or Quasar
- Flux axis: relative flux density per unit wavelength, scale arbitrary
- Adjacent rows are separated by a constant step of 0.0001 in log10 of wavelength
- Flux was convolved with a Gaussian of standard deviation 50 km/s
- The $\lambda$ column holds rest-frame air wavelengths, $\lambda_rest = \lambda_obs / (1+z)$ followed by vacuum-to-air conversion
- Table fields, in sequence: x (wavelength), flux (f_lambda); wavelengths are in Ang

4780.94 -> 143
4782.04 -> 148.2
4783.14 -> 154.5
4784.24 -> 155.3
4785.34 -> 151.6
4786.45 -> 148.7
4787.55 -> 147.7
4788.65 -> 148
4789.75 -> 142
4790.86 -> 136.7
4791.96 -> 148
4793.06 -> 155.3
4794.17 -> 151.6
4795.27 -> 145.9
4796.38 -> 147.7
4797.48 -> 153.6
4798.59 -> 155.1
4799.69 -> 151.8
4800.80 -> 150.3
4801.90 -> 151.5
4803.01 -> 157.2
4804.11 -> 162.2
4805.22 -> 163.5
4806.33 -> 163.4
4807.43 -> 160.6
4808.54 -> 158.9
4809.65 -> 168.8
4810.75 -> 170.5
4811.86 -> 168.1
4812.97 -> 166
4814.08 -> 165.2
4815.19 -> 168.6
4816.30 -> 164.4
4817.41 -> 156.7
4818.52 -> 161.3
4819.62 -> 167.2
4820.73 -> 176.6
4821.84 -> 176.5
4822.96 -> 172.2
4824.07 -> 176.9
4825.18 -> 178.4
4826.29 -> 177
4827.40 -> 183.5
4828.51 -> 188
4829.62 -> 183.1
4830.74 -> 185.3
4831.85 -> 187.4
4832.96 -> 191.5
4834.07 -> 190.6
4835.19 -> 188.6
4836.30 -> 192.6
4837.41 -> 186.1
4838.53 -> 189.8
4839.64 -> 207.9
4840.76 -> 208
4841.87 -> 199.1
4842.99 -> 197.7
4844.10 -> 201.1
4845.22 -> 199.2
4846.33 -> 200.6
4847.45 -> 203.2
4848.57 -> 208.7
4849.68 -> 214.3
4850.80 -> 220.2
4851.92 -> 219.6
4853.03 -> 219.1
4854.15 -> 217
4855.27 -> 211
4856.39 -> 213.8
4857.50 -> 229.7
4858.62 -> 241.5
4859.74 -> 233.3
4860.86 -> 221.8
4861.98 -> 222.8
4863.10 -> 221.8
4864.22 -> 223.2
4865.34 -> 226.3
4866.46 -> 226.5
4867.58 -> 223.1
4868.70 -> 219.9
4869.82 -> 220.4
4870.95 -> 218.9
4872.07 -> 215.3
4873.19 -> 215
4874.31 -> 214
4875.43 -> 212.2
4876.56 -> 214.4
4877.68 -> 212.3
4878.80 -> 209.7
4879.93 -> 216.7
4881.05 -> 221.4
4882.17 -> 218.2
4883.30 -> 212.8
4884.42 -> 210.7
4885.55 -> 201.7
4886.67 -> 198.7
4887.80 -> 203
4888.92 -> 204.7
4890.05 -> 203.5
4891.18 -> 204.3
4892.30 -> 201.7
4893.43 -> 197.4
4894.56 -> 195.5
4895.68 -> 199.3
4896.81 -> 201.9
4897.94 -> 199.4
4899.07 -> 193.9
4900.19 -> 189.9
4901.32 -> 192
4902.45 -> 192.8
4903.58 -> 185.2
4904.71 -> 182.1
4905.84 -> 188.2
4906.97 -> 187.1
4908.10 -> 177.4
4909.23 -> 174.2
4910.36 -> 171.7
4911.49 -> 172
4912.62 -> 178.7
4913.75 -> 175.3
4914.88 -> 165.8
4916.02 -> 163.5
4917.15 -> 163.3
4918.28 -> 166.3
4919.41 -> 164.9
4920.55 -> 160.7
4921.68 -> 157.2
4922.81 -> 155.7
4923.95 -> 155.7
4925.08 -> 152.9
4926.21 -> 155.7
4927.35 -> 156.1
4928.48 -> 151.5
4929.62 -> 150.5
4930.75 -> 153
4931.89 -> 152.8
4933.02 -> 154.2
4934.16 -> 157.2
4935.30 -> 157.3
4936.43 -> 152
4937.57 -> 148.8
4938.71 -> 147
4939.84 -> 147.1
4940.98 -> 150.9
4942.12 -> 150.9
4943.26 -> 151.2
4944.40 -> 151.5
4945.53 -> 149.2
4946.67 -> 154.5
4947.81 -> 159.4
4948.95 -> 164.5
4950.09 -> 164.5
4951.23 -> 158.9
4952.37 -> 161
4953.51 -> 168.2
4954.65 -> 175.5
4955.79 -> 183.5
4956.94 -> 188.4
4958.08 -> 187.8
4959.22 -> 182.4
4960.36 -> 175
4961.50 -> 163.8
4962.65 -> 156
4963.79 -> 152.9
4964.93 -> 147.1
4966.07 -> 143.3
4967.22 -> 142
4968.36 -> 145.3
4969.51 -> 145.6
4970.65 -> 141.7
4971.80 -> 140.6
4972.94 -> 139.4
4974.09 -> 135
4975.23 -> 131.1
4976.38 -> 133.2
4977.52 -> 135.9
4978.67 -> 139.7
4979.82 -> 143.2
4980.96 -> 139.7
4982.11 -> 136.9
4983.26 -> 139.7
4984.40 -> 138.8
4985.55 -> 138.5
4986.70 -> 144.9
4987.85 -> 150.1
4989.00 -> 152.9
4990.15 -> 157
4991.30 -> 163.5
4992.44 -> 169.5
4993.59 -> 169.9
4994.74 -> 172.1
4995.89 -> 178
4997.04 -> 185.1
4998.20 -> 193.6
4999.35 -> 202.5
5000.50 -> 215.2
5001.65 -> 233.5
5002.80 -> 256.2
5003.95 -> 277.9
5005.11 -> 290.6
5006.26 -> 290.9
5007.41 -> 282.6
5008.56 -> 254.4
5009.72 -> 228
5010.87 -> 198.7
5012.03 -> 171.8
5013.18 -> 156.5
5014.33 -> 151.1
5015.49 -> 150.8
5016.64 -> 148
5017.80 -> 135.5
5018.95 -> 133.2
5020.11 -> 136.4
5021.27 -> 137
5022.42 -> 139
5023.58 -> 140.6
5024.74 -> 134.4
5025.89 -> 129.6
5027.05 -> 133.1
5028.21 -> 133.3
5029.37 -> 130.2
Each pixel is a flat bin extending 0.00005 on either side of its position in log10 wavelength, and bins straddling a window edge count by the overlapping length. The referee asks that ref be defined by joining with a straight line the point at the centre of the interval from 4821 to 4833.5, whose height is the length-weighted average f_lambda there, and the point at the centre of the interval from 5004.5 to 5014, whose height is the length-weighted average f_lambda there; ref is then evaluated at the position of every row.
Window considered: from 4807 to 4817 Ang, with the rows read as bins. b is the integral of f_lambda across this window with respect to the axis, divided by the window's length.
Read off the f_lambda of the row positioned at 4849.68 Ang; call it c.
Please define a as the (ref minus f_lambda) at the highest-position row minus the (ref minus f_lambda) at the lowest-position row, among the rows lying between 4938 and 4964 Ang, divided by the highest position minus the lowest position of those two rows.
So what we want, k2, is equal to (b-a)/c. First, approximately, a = 0.0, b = 165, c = 214.3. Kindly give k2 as 0.77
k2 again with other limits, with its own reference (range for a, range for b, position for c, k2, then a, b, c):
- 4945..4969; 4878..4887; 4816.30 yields 1.28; 0.4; 212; 164.4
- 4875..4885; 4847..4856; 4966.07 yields 1.49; 0.4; 214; 143.3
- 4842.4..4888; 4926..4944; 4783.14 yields 0.98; 0.2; 152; 154.5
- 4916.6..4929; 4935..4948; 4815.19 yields 0.89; 1.3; 151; 168.6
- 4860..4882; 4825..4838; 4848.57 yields 0.89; 0.3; 186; 208.7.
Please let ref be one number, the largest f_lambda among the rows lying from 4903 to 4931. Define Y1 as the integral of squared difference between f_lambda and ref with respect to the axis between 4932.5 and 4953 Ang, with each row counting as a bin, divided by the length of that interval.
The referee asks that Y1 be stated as 1166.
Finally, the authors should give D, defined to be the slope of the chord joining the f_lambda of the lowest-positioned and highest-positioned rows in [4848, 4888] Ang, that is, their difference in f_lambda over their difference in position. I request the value -0.1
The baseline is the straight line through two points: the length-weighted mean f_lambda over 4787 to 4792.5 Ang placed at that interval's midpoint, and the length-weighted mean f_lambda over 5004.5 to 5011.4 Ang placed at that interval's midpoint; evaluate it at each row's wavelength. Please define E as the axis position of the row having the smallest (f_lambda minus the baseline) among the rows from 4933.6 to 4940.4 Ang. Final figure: 4939.84 Ang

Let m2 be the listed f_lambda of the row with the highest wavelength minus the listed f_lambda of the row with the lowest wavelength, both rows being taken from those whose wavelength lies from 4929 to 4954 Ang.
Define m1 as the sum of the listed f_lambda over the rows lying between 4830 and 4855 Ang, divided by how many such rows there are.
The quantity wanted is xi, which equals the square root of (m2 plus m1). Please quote 15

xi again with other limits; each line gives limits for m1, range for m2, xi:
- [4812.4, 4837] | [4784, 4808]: 14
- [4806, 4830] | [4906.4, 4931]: 12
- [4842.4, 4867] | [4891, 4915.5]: 13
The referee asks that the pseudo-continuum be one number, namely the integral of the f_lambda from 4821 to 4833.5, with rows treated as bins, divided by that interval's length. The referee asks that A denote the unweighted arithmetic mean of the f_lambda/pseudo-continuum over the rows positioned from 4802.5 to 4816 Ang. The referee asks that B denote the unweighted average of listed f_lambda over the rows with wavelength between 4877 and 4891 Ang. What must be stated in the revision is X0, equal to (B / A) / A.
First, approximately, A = 0.91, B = 209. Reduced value 256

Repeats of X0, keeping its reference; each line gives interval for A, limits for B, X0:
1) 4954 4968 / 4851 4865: 265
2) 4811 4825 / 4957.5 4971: 183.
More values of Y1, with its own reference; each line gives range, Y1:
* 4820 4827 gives 151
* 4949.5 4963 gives 371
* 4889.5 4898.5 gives 156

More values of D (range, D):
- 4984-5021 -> -0.1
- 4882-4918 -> -1.6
